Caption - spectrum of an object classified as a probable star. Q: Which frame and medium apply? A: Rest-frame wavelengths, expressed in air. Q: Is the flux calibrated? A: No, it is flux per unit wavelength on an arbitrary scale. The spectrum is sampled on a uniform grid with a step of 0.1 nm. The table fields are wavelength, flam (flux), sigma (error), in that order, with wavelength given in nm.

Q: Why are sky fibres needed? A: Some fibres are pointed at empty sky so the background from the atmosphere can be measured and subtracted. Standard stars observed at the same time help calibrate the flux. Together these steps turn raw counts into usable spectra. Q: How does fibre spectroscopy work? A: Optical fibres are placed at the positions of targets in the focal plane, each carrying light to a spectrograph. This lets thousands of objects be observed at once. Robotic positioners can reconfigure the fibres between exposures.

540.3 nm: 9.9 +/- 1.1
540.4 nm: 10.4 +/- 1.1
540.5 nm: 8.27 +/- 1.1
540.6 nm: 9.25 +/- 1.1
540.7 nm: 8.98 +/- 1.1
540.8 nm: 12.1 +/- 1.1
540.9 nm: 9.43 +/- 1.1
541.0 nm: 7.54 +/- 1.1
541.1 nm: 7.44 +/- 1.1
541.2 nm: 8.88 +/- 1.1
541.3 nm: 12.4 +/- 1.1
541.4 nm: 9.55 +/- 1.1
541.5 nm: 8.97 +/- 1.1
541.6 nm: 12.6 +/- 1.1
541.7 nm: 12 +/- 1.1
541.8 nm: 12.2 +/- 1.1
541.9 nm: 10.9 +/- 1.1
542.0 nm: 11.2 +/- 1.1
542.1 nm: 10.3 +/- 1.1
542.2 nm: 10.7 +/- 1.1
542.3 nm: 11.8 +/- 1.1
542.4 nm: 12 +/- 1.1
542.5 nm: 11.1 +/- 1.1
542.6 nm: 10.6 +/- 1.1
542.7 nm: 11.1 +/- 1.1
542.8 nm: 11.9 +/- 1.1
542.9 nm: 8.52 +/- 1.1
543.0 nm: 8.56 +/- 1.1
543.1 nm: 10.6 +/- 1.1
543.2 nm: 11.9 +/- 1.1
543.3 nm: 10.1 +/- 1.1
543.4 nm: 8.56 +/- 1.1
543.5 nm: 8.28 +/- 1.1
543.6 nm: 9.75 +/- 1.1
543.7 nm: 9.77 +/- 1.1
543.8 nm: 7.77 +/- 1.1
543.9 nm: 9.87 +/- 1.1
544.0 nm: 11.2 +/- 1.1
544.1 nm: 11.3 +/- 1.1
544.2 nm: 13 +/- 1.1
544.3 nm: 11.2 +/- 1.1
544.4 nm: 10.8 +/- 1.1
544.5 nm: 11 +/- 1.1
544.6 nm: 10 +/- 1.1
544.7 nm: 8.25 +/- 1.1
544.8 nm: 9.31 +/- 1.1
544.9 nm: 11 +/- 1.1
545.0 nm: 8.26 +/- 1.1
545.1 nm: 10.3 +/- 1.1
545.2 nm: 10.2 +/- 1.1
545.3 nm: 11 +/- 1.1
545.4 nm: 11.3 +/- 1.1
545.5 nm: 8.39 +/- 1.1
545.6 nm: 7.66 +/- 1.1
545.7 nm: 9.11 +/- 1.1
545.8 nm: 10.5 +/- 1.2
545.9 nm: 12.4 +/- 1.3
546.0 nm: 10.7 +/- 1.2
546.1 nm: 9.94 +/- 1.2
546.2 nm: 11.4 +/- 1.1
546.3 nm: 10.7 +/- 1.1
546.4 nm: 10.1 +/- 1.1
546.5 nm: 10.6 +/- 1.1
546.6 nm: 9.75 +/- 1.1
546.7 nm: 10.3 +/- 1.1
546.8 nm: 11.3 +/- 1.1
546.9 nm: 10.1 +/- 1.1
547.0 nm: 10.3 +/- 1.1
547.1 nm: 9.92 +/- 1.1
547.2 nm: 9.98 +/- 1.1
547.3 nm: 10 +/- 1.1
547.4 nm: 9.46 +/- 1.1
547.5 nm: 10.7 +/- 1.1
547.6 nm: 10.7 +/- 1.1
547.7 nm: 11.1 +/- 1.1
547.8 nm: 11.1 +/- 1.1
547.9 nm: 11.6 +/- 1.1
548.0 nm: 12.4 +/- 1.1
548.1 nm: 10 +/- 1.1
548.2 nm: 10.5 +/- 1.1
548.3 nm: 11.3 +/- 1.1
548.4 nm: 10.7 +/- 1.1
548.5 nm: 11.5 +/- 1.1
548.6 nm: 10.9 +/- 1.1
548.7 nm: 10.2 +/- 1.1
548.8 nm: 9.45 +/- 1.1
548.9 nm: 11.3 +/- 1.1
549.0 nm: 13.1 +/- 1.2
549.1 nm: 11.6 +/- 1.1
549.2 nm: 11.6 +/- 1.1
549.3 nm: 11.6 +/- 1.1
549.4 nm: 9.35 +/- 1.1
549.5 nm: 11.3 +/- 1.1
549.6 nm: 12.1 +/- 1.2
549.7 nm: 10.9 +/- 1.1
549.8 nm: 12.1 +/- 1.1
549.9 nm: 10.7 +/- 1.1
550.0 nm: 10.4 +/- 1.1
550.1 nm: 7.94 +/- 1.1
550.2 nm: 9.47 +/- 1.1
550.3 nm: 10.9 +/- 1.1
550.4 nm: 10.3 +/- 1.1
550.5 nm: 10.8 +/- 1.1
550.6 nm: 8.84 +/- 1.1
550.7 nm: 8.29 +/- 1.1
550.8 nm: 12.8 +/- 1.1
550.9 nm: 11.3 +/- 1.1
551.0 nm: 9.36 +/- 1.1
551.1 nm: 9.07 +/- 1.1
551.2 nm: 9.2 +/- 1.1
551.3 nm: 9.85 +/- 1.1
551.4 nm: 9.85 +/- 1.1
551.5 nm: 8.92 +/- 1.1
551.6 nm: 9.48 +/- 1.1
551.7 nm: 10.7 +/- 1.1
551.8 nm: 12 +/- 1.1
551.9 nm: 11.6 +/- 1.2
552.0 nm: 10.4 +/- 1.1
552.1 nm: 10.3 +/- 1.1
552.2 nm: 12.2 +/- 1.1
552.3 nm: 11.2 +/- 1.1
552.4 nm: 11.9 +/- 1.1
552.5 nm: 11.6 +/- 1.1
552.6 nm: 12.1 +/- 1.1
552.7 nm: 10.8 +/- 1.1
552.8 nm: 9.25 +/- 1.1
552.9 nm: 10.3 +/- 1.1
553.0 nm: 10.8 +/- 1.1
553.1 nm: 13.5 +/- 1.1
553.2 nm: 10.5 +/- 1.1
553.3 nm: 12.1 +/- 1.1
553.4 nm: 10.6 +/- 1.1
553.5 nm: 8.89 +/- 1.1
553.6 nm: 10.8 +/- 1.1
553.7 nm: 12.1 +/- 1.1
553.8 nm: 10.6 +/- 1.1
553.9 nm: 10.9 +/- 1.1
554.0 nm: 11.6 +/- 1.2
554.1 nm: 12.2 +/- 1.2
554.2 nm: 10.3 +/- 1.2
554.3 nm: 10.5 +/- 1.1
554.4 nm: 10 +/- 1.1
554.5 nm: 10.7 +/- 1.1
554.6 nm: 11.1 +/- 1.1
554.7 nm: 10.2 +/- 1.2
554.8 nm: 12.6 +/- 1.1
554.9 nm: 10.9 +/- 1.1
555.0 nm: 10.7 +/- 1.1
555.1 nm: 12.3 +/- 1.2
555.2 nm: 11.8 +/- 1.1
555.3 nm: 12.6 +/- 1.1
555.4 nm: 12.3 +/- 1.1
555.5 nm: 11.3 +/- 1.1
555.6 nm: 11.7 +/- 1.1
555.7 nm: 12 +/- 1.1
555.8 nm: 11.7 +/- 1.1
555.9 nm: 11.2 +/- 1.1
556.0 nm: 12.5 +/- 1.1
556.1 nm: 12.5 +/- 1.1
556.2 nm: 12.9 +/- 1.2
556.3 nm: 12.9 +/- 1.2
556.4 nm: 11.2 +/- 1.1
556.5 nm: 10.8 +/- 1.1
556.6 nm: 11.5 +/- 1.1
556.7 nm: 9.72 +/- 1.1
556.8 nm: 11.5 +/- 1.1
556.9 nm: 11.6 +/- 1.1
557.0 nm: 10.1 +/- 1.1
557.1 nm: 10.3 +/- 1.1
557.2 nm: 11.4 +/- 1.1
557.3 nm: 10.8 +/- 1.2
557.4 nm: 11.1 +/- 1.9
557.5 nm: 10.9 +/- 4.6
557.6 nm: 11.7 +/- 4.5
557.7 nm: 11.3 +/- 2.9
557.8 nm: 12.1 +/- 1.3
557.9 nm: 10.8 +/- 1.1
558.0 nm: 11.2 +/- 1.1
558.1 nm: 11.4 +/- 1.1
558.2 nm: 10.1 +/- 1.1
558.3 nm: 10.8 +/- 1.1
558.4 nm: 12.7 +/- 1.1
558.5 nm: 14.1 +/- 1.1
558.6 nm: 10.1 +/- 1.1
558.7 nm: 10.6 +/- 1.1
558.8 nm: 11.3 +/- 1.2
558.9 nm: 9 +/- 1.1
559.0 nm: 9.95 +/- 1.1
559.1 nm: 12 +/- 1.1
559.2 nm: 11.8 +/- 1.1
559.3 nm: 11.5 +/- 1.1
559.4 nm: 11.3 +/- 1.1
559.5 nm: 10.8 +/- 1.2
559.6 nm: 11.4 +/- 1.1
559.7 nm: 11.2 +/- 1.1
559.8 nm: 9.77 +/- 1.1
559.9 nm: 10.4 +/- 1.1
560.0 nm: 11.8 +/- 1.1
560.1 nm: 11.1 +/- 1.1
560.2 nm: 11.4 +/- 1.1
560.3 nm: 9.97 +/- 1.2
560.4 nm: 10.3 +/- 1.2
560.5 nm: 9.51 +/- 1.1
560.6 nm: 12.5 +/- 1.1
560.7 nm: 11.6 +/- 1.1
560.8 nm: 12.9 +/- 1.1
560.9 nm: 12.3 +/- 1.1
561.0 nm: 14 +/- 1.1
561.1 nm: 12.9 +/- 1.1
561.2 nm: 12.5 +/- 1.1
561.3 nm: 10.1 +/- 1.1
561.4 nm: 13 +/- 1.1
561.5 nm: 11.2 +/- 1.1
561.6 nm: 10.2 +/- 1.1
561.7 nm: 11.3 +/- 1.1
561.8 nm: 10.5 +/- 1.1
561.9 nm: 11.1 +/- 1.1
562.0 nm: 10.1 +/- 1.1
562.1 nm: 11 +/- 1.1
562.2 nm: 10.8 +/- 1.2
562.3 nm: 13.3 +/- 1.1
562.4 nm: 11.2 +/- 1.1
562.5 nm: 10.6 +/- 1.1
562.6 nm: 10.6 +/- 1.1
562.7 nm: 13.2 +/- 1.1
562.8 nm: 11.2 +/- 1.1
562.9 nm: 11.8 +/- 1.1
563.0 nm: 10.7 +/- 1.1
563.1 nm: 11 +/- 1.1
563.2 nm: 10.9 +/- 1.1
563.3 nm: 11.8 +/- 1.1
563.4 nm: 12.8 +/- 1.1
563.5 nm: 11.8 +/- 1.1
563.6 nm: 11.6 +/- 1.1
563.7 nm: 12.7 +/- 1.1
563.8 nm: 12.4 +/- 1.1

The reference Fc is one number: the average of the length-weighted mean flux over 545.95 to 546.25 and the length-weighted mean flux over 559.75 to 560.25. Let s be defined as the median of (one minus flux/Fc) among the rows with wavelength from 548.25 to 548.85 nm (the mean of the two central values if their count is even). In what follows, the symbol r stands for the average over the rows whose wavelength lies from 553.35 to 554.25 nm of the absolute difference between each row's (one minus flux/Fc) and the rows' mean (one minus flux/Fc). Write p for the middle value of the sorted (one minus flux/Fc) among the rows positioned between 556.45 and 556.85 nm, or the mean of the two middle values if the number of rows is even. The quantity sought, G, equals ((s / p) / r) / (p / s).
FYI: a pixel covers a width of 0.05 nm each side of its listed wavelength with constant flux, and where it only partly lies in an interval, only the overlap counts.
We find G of 0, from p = -0.034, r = 0.07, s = 0.00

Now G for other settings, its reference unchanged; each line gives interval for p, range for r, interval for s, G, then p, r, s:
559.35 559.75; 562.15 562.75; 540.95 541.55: 160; -0.043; 0.10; 0.17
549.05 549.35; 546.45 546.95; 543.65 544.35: 6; -0.075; 0.04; -0.04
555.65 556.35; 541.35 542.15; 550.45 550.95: 0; -0.159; 0.10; 0.00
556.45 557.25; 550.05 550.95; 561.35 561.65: 15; -0.029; 0.12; -0.04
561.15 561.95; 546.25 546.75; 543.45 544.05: 296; -0.034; 0.03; 0.10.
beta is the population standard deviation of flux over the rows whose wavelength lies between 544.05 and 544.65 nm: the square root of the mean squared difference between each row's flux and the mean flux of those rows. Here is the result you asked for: 0.9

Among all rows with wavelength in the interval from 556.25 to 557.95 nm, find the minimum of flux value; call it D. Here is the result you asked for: 9.72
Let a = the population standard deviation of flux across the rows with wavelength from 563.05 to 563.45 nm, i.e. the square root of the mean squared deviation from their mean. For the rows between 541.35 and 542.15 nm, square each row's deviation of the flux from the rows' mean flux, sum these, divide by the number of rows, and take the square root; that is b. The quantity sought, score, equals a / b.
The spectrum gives 0.63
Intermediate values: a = 0.76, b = 1.21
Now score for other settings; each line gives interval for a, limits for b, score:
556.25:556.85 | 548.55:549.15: 0.83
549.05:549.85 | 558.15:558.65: 0.52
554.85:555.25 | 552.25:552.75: 1.39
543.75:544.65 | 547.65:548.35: 1.88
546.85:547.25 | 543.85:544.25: 0.13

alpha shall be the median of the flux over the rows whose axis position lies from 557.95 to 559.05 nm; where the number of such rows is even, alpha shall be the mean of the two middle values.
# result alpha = 10.8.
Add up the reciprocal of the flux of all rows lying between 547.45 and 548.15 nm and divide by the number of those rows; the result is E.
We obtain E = 0.091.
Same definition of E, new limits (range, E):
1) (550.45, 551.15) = 0.101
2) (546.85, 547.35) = 0.099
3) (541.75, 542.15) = 0.090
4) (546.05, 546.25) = 0.094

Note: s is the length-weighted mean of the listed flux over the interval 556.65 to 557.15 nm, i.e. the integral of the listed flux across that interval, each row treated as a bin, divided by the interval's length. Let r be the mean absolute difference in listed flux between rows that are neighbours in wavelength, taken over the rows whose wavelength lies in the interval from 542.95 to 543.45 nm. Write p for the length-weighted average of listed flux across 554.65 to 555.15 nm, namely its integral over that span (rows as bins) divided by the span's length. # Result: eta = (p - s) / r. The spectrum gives 0.4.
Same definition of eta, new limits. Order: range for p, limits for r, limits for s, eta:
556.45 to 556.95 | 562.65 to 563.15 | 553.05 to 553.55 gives -0.1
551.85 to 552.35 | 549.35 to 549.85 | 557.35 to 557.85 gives -0.2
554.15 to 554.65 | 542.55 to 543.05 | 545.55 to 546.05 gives 0.4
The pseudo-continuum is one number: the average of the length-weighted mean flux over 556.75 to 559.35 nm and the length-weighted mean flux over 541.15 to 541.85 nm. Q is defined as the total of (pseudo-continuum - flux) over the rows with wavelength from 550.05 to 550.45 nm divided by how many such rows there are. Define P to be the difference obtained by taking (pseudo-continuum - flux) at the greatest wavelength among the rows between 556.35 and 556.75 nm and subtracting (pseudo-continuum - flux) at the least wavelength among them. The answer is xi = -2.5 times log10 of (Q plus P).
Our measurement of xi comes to -1.15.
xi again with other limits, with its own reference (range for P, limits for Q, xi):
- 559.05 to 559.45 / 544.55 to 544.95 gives -0.81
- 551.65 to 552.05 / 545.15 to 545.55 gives -0.13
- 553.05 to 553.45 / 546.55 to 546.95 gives -1.39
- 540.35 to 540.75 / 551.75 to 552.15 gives -0.36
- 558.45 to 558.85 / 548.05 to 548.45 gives -1.27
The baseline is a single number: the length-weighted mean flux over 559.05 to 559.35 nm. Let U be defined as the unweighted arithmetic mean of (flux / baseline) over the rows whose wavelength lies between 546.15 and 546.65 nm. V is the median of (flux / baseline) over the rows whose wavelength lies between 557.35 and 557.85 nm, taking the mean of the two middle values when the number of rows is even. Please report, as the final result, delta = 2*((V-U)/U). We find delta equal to 0.15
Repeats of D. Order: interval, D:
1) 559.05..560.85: 9.51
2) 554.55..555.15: 10.2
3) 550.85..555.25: 8.89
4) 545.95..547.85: 9.46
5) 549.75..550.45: 7.94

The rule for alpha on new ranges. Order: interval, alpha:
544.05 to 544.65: 11.1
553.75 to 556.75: 11.4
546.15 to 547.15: 10.3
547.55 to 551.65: 10.7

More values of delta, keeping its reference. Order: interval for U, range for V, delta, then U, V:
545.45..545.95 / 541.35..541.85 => 0.50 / 0.817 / 1.02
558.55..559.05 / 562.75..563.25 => 0.16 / 0.866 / 0.93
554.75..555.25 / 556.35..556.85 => -0.08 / 0.991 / 0.95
